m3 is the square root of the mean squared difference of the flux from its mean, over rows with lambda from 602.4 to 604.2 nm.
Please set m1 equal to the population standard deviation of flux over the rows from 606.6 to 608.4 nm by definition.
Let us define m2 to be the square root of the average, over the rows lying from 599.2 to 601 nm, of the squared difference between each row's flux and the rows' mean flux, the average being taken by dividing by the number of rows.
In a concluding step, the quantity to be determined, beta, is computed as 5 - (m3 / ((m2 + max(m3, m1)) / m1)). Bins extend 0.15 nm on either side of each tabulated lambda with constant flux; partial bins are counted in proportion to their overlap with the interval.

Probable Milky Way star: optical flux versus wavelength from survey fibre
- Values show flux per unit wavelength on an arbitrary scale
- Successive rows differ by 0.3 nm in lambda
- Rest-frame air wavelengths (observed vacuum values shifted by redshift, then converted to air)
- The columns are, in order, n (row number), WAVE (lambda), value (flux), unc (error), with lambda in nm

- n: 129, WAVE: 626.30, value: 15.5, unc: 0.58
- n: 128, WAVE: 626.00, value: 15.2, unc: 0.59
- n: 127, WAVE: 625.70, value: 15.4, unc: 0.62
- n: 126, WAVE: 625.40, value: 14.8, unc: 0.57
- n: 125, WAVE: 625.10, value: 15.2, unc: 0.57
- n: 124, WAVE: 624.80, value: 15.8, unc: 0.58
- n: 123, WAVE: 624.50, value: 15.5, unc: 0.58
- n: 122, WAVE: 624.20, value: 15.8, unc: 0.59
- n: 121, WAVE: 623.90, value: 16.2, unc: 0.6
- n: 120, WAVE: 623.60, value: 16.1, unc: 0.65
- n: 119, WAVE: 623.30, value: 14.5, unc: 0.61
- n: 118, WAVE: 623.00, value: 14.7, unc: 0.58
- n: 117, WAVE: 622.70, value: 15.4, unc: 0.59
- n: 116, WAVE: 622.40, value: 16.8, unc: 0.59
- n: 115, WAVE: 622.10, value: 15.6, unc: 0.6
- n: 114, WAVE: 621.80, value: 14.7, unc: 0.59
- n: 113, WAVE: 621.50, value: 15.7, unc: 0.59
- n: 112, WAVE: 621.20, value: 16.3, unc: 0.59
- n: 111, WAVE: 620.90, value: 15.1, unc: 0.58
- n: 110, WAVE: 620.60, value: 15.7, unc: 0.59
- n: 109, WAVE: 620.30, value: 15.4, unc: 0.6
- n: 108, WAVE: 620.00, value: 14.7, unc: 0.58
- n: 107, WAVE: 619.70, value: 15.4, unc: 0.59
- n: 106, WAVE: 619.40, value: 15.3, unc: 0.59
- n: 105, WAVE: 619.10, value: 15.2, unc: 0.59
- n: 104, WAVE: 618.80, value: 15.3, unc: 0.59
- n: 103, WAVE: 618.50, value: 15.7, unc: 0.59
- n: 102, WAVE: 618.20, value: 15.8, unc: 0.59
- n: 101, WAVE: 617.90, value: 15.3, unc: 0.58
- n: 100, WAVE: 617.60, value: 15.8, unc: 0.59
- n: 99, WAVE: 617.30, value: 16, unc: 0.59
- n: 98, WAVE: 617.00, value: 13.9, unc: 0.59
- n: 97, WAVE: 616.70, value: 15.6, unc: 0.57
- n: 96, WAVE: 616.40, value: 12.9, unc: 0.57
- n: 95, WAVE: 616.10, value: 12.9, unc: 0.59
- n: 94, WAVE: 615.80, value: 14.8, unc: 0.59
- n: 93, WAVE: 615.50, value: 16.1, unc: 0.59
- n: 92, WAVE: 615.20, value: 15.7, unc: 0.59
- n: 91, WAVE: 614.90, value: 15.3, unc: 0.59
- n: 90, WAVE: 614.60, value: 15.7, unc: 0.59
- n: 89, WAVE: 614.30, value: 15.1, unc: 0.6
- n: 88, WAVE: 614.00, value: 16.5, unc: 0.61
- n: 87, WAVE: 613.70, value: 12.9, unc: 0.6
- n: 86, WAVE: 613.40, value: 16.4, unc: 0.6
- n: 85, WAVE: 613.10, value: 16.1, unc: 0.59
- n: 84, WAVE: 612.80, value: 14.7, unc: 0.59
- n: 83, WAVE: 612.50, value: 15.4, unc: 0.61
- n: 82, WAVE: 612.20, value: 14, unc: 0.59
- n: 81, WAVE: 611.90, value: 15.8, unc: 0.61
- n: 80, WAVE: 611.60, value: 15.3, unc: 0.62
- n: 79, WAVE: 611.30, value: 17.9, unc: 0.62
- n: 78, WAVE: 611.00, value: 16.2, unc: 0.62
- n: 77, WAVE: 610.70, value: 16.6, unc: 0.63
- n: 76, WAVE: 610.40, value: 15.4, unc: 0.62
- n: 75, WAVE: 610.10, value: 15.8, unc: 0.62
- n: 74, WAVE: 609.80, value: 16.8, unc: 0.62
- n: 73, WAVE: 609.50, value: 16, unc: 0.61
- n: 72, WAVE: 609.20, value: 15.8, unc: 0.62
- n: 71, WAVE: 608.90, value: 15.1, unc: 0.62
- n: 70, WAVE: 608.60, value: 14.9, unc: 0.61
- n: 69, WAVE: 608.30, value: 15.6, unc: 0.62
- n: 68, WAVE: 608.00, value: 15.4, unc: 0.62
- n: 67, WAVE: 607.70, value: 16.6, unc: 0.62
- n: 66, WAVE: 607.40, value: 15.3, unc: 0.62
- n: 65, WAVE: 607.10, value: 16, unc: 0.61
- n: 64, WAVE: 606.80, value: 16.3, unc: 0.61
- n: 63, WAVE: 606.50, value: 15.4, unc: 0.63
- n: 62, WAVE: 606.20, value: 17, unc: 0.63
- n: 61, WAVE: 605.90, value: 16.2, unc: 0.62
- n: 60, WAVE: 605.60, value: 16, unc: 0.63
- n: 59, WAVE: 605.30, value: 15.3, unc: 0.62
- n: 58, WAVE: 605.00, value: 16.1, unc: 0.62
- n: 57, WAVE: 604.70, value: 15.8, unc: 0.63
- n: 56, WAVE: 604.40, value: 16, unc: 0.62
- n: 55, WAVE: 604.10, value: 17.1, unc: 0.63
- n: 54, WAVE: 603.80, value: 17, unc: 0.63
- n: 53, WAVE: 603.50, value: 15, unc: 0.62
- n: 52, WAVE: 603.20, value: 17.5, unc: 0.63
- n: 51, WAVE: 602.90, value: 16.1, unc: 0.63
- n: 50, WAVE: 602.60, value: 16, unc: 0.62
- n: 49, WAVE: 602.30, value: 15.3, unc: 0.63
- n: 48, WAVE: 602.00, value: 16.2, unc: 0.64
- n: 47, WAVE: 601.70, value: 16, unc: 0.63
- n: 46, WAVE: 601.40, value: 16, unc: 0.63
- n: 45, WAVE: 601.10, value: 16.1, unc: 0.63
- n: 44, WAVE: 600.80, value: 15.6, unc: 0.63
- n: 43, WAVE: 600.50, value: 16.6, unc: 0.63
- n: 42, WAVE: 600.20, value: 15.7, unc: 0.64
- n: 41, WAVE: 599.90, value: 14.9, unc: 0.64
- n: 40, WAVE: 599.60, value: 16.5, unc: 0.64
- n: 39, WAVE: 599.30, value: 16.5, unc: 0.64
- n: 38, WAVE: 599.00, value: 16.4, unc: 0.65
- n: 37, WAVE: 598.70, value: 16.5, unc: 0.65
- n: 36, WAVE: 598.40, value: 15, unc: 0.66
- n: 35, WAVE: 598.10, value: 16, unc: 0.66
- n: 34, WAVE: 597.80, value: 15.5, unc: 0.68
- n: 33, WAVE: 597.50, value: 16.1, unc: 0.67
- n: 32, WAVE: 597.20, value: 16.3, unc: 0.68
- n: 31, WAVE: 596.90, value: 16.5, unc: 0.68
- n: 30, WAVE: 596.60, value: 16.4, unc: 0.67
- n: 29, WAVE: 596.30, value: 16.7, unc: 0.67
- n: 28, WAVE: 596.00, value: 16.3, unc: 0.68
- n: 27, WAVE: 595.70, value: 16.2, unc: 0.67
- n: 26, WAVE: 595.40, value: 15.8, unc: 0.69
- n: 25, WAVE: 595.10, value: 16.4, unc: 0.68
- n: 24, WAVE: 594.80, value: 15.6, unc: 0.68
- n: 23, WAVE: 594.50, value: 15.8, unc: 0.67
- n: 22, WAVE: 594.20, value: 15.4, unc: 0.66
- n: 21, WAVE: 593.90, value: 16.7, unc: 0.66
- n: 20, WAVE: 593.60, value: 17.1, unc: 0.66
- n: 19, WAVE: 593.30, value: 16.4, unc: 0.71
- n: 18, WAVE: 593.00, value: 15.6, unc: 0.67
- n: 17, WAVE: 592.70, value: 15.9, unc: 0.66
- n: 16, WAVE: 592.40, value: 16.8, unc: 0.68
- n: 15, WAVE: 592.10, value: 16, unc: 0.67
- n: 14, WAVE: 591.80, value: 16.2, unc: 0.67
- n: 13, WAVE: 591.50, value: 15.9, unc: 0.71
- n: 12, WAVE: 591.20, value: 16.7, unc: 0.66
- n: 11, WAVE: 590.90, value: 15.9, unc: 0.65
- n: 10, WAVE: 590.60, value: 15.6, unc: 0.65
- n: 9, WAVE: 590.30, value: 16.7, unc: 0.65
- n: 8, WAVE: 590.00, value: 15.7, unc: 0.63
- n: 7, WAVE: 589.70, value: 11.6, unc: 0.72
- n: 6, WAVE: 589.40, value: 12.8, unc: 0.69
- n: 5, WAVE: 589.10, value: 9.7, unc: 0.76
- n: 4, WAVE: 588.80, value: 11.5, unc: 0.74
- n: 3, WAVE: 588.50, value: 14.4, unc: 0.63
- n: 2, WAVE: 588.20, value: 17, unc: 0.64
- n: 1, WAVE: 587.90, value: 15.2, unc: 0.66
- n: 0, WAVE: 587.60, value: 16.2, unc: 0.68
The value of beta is 4.7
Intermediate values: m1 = 0.47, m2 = 0.62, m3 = 0.8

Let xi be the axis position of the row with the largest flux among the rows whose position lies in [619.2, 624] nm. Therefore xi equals 622.40 nm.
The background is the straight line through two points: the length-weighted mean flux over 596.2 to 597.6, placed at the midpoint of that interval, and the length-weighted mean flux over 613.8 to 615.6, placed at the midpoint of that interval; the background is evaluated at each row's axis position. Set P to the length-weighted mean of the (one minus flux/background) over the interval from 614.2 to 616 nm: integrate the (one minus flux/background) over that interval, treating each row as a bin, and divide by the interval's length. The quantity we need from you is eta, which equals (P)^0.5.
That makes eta 0.12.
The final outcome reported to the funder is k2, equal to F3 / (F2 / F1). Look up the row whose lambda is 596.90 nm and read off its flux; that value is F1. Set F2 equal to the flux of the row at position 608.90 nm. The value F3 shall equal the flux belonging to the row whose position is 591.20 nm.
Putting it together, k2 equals 18.2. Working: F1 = 16.5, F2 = 15.1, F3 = 16.7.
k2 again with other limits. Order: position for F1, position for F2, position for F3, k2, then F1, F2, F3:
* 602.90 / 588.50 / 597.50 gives 18.0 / 16.1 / 14.4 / 16.1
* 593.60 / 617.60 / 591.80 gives 17.5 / 17.1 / 15.8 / 16.2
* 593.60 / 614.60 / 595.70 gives 17.6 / 17.1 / 15.7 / 16.2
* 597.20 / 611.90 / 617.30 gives 16.5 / 16.3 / 15.8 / 16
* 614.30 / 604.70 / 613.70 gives 12.3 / 15.1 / 15.8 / 12.9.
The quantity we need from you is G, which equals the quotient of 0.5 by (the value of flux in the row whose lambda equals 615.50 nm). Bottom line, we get 0.0311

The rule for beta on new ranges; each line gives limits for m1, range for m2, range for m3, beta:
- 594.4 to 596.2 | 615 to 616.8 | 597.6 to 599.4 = 4.9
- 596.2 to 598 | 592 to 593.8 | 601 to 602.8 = 4.9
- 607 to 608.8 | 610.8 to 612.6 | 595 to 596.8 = 4.9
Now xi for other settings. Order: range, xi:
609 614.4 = 611.30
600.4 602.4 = 600.50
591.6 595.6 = 593.60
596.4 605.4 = 603.20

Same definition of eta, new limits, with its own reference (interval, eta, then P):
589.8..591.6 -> 0.20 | 0.042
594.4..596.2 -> 0.16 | 0.026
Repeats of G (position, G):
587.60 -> 0.0309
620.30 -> 0.0325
